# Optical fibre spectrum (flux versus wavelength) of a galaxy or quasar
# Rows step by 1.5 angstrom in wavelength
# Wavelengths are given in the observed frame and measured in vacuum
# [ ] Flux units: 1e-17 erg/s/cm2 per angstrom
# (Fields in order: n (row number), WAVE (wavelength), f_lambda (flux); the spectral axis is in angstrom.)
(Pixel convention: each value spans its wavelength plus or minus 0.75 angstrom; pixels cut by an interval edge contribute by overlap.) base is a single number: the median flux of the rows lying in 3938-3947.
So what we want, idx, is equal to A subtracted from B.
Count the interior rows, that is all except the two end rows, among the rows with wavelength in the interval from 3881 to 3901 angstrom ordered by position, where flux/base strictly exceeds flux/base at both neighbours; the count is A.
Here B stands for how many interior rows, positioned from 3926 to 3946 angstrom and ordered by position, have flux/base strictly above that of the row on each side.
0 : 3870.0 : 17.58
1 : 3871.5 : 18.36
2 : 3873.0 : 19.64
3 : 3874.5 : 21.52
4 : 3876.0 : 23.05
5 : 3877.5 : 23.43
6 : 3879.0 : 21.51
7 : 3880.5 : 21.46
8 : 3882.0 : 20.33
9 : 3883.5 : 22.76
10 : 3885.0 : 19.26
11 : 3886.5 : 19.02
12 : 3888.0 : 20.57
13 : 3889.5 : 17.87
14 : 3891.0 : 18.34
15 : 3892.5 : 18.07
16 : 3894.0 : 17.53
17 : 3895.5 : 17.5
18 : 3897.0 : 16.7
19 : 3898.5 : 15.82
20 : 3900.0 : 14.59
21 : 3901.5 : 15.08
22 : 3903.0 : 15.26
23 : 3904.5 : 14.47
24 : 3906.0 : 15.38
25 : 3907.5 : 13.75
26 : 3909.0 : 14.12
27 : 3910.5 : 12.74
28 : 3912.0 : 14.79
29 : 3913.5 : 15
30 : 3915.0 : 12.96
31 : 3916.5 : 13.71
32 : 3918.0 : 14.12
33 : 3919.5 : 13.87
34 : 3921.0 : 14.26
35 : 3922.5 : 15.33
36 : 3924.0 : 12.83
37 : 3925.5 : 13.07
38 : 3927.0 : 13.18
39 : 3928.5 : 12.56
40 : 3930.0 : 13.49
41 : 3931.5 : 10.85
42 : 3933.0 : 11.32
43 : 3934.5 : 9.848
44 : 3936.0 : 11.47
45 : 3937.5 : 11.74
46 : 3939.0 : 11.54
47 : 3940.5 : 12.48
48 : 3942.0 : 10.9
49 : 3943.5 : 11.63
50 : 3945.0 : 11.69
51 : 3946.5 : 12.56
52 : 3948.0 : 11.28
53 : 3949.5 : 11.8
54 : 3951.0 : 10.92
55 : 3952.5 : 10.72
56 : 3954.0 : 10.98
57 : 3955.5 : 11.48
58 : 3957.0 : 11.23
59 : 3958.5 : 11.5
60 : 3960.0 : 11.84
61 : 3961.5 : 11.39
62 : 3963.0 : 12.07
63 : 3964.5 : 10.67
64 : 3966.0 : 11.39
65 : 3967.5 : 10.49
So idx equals 1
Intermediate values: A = 3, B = 4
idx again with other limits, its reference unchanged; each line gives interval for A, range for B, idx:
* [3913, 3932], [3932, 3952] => 0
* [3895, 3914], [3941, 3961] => 0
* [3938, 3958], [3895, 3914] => -1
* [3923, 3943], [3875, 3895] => -1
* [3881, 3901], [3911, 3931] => 1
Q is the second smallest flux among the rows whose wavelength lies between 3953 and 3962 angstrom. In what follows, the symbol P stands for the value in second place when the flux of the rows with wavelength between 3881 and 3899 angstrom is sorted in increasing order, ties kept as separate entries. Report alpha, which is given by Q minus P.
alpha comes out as -5.5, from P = 16.7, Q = 11.23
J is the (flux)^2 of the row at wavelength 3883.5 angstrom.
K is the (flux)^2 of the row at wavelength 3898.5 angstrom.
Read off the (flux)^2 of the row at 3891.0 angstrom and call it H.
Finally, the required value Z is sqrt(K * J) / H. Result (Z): 1.07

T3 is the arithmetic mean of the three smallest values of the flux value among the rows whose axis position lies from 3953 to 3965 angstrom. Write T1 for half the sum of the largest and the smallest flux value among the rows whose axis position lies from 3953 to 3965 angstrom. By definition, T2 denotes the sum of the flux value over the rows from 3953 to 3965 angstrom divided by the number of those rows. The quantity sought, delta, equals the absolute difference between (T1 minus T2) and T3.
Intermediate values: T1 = 11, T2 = 11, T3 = 11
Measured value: 11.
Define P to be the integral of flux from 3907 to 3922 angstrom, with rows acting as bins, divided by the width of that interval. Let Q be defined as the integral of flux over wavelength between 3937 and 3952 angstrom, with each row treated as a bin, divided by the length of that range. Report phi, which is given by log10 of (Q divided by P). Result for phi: -0.08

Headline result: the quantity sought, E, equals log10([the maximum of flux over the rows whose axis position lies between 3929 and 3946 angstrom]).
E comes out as 1.13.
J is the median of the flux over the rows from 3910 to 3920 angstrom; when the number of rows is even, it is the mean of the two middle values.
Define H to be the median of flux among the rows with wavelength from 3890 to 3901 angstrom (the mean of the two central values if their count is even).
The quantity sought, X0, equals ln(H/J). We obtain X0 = 0.2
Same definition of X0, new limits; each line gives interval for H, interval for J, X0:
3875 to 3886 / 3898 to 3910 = 0.4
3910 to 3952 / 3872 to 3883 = -0.5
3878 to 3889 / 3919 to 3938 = 0.5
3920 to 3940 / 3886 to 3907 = -0.3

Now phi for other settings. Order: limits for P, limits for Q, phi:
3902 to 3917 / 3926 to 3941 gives -0.08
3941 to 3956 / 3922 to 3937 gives 0.03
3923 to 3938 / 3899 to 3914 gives 0.08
